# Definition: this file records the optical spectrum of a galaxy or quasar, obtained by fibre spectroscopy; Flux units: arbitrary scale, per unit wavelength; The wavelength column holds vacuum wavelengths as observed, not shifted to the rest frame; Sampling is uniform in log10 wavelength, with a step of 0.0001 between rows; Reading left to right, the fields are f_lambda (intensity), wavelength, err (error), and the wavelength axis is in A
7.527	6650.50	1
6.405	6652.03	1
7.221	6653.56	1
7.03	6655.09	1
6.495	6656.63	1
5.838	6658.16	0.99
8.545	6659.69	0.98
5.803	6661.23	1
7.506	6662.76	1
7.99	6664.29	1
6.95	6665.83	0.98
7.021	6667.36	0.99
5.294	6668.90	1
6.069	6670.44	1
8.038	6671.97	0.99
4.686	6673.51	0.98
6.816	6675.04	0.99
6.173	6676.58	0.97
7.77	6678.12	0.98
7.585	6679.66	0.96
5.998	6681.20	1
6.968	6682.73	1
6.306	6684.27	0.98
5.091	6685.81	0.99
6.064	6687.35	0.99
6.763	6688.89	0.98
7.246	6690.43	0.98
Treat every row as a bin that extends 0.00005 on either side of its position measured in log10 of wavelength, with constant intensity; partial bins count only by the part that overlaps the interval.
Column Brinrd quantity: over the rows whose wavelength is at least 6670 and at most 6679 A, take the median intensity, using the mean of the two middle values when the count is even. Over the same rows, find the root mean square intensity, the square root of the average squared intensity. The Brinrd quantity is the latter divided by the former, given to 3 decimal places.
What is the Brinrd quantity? 1.030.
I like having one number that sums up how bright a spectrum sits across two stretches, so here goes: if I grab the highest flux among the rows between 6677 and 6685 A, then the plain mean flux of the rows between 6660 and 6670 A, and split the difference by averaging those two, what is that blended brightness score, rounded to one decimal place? 7.3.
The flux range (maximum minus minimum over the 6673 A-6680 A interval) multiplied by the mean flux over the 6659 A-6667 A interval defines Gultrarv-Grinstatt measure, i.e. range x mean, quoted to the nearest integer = 23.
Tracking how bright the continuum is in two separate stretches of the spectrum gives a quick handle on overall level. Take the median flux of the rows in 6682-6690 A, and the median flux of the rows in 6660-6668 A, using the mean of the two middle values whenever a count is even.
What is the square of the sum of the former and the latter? 178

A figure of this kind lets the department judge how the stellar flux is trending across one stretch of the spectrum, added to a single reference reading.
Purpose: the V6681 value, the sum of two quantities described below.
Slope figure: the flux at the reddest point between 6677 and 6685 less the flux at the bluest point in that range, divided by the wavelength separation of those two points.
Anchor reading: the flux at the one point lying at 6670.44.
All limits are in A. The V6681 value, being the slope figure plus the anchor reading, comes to 5.83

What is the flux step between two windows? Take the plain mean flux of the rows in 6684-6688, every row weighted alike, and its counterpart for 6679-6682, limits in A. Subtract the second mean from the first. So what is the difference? -1.0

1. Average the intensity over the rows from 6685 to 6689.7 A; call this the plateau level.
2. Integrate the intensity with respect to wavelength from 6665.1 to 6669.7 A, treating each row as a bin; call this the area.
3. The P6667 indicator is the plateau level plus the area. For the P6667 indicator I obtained 35.5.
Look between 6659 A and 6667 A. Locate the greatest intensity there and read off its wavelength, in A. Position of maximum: 6659.69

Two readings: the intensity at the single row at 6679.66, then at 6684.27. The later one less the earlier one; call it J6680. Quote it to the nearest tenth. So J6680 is -1.3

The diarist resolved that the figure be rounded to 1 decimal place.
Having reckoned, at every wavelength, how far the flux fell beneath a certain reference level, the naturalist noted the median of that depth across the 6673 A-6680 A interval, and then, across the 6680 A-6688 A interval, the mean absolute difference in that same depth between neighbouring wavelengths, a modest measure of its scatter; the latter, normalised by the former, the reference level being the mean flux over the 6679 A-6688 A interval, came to -2.0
